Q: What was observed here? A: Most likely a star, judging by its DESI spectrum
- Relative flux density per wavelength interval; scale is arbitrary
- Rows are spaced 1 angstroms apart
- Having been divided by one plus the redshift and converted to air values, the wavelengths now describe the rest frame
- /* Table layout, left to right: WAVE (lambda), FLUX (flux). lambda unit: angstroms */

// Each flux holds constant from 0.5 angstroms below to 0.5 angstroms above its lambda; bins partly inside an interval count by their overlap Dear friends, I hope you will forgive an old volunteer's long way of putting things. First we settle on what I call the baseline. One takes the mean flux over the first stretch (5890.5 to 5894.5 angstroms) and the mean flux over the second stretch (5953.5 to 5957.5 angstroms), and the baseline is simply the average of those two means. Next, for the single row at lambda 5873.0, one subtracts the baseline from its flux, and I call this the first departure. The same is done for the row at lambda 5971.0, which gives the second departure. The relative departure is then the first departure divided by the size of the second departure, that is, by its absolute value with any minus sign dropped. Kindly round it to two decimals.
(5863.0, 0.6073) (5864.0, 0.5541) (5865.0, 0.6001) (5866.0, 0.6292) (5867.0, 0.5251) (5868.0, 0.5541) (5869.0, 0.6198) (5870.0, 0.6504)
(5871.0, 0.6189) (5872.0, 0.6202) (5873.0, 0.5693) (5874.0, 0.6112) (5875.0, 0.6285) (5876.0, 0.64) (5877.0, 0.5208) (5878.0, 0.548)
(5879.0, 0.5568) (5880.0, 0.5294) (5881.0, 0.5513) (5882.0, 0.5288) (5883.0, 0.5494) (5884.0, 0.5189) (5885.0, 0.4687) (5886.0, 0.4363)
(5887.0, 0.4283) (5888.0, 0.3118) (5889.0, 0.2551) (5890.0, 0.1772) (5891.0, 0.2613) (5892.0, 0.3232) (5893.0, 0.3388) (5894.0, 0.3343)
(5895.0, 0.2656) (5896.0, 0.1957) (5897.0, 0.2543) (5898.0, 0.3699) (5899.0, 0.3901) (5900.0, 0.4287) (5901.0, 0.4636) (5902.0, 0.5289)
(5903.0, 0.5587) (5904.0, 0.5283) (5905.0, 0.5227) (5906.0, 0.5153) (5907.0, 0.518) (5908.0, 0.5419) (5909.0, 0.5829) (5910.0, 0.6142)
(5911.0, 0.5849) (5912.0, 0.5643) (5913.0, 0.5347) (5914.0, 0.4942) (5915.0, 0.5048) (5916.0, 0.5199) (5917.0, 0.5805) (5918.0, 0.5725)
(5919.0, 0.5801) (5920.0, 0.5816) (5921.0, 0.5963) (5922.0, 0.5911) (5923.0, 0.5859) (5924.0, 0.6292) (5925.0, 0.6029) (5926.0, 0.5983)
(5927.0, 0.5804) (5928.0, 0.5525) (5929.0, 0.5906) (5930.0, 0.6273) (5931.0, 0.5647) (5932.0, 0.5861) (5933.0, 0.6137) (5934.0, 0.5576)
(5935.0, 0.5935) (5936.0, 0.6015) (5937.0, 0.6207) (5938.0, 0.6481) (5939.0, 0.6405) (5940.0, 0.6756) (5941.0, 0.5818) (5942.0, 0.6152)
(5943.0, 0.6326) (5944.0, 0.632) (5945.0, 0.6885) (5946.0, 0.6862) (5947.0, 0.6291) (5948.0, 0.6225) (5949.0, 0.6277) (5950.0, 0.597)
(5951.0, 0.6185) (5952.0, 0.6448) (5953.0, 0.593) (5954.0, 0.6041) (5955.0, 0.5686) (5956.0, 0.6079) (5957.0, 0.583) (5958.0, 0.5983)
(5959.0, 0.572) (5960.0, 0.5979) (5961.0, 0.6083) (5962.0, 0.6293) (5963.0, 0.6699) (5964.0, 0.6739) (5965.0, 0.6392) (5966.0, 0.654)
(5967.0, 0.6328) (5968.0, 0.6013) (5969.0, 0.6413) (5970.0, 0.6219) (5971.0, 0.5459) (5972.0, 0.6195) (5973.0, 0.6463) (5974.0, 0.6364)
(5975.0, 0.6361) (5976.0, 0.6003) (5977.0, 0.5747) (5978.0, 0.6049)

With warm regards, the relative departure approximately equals 1.25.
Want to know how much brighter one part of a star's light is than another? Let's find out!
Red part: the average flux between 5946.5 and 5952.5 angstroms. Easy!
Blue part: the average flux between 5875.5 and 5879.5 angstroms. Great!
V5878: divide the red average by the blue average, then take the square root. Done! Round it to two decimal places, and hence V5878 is 1.05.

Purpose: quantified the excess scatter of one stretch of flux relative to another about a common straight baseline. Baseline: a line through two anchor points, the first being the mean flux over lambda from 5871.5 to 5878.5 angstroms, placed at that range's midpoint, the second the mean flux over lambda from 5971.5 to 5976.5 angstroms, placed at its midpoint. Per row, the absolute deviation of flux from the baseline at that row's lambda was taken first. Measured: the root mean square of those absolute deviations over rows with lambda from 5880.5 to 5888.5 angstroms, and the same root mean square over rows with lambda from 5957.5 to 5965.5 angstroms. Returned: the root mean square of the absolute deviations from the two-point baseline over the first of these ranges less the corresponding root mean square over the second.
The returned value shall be 0.11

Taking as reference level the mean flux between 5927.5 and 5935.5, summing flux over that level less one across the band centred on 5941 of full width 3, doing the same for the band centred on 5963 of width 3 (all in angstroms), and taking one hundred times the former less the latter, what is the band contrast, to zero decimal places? -17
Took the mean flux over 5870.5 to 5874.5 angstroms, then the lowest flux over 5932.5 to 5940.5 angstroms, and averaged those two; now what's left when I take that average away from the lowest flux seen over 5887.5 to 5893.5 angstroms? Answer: -0.40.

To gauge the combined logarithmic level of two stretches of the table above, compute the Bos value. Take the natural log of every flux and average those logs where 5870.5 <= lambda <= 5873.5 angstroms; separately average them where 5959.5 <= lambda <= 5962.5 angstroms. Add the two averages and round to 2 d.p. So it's -1.00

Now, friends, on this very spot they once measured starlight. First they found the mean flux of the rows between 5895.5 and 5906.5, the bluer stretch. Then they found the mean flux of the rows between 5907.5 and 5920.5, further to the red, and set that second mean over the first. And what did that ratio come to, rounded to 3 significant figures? 1.29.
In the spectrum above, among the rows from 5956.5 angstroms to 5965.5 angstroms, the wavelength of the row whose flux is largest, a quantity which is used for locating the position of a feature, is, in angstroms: 5964.0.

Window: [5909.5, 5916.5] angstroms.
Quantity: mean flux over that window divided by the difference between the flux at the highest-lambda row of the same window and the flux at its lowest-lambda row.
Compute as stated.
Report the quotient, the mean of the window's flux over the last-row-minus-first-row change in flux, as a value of -6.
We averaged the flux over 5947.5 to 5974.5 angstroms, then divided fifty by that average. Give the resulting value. 81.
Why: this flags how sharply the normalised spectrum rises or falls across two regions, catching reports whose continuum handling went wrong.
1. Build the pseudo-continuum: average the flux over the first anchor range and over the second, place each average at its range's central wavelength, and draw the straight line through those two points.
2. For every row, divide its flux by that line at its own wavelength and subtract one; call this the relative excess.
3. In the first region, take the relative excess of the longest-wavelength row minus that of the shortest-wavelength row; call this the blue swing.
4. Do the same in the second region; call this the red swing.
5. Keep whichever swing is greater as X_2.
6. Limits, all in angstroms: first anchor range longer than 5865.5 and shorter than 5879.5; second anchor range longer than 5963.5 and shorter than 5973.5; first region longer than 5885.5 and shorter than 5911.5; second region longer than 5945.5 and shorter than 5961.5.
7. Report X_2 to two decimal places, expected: 0.23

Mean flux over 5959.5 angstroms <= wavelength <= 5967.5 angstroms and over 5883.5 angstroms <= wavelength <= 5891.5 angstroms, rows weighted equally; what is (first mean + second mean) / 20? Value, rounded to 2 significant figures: 0.050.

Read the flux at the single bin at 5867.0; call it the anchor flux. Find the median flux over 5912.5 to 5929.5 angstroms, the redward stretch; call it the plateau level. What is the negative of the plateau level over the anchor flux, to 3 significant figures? -1.11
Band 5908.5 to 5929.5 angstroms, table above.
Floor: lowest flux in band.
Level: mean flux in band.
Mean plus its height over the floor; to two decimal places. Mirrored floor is 0.65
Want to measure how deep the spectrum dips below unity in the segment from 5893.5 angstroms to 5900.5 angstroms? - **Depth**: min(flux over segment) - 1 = -0.80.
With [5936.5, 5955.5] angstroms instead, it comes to -0.43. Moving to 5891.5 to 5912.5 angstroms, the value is -0.80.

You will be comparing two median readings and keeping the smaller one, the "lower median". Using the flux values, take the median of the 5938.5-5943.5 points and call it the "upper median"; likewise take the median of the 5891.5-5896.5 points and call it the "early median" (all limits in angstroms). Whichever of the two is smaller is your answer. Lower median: 0.32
